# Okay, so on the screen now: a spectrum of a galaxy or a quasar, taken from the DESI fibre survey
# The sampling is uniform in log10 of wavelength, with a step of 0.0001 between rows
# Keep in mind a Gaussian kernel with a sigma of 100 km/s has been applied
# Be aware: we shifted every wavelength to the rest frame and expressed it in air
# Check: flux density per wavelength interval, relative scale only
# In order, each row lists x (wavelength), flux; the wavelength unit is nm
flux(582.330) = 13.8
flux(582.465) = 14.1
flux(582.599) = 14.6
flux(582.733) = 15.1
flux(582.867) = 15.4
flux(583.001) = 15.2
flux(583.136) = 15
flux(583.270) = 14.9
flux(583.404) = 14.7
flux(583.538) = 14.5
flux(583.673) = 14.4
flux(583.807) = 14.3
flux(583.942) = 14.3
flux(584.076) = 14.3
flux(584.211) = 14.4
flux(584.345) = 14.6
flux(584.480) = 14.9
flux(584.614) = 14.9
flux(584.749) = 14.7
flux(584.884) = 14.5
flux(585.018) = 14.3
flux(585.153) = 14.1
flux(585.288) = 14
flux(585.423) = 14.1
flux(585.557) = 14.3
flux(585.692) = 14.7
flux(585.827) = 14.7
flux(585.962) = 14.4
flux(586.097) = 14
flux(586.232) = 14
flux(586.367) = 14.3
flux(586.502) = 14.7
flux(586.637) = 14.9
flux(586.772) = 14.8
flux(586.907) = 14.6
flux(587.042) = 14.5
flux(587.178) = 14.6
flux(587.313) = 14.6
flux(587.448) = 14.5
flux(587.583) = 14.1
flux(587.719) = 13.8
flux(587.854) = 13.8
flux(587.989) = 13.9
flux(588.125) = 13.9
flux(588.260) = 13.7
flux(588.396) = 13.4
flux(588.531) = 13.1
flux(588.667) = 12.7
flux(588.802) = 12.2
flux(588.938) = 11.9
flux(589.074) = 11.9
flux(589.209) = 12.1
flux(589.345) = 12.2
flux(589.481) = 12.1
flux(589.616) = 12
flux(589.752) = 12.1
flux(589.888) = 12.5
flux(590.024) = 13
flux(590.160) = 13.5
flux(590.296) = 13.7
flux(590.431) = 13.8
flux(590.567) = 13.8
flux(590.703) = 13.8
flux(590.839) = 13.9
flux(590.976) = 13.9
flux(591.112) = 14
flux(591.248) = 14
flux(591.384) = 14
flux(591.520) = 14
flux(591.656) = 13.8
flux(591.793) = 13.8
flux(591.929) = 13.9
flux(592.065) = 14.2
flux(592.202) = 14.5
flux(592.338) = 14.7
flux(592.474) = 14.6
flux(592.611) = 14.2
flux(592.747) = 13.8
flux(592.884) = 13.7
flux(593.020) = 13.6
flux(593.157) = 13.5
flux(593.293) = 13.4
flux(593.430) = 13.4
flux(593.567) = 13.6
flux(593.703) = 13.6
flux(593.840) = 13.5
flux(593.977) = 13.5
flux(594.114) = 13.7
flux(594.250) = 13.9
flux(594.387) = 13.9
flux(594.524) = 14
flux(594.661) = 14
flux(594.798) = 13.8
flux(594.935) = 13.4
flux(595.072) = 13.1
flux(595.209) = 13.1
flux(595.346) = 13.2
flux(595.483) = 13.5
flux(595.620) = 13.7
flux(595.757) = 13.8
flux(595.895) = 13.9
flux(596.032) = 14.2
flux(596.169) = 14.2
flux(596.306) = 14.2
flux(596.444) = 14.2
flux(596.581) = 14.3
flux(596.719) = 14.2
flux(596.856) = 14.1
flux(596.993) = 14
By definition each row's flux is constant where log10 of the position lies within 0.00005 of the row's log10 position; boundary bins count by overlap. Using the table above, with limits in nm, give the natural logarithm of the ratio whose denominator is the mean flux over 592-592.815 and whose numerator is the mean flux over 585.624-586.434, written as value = 0.001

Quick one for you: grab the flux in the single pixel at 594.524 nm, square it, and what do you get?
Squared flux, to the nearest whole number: 196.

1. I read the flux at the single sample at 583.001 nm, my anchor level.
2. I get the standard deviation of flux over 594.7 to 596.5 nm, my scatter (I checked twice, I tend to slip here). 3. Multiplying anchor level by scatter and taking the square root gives 2.5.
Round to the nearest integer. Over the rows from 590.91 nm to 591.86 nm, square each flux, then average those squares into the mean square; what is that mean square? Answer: 194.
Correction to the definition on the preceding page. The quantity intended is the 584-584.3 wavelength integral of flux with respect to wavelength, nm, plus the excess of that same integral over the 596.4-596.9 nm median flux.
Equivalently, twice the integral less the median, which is -6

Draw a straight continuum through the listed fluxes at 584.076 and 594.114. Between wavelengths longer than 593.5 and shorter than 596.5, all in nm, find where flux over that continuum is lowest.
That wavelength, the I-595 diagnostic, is 595.072 nm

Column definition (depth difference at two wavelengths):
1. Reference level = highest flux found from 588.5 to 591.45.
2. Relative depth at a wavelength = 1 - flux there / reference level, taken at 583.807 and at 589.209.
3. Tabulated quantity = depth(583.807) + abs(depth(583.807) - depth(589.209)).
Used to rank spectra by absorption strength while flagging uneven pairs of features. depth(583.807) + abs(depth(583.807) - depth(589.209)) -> 0.14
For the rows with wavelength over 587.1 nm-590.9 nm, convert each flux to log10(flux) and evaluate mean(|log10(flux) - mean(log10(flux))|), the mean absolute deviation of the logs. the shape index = 0.026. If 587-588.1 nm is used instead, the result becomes 0.010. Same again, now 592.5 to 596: 0.007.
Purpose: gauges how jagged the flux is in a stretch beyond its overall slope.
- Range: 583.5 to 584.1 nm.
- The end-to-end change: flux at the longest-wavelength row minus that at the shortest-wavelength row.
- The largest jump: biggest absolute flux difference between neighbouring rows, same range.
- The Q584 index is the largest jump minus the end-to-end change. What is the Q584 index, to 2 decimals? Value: 0.30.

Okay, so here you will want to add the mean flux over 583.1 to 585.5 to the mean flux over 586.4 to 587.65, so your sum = 29.1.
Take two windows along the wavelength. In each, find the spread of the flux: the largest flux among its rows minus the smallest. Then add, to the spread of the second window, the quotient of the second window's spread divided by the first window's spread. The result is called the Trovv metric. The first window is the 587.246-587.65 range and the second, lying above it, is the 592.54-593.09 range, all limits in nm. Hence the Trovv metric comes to 1.8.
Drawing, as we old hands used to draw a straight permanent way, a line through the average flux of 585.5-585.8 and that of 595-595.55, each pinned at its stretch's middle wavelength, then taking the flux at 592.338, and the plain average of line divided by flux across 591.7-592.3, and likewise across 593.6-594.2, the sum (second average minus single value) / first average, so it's -14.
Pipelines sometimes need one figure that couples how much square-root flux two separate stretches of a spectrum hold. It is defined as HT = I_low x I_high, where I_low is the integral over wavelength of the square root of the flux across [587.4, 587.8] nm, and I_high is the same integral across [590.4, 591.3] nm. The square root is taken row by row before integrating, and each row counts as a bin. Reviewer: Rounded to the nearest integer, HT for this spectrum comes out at 5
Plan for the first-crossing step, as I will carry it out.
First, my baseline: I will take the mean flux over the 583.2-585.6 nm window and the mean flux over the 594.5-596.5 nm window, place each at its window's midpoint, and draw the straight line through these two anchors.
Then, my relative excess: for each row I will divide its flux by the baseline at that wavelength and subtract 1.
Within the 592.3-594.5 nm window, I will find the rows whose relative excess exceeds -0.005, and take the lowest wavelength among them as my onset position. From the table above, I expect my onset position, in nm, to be 592.338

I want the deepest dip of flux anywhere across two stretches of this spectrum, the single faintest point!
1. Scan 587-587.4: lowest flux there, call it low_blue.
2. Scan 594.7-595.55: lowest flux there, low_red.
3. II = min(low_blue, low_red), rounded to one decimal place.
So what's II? 13.1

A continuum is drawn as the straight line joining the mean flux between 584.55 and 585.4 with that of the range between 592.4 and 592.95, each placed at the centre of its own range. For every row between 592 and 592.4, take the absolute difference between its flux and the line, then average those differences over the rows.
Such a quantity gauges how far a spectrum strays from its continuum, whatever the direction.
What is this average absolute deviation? 0.37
